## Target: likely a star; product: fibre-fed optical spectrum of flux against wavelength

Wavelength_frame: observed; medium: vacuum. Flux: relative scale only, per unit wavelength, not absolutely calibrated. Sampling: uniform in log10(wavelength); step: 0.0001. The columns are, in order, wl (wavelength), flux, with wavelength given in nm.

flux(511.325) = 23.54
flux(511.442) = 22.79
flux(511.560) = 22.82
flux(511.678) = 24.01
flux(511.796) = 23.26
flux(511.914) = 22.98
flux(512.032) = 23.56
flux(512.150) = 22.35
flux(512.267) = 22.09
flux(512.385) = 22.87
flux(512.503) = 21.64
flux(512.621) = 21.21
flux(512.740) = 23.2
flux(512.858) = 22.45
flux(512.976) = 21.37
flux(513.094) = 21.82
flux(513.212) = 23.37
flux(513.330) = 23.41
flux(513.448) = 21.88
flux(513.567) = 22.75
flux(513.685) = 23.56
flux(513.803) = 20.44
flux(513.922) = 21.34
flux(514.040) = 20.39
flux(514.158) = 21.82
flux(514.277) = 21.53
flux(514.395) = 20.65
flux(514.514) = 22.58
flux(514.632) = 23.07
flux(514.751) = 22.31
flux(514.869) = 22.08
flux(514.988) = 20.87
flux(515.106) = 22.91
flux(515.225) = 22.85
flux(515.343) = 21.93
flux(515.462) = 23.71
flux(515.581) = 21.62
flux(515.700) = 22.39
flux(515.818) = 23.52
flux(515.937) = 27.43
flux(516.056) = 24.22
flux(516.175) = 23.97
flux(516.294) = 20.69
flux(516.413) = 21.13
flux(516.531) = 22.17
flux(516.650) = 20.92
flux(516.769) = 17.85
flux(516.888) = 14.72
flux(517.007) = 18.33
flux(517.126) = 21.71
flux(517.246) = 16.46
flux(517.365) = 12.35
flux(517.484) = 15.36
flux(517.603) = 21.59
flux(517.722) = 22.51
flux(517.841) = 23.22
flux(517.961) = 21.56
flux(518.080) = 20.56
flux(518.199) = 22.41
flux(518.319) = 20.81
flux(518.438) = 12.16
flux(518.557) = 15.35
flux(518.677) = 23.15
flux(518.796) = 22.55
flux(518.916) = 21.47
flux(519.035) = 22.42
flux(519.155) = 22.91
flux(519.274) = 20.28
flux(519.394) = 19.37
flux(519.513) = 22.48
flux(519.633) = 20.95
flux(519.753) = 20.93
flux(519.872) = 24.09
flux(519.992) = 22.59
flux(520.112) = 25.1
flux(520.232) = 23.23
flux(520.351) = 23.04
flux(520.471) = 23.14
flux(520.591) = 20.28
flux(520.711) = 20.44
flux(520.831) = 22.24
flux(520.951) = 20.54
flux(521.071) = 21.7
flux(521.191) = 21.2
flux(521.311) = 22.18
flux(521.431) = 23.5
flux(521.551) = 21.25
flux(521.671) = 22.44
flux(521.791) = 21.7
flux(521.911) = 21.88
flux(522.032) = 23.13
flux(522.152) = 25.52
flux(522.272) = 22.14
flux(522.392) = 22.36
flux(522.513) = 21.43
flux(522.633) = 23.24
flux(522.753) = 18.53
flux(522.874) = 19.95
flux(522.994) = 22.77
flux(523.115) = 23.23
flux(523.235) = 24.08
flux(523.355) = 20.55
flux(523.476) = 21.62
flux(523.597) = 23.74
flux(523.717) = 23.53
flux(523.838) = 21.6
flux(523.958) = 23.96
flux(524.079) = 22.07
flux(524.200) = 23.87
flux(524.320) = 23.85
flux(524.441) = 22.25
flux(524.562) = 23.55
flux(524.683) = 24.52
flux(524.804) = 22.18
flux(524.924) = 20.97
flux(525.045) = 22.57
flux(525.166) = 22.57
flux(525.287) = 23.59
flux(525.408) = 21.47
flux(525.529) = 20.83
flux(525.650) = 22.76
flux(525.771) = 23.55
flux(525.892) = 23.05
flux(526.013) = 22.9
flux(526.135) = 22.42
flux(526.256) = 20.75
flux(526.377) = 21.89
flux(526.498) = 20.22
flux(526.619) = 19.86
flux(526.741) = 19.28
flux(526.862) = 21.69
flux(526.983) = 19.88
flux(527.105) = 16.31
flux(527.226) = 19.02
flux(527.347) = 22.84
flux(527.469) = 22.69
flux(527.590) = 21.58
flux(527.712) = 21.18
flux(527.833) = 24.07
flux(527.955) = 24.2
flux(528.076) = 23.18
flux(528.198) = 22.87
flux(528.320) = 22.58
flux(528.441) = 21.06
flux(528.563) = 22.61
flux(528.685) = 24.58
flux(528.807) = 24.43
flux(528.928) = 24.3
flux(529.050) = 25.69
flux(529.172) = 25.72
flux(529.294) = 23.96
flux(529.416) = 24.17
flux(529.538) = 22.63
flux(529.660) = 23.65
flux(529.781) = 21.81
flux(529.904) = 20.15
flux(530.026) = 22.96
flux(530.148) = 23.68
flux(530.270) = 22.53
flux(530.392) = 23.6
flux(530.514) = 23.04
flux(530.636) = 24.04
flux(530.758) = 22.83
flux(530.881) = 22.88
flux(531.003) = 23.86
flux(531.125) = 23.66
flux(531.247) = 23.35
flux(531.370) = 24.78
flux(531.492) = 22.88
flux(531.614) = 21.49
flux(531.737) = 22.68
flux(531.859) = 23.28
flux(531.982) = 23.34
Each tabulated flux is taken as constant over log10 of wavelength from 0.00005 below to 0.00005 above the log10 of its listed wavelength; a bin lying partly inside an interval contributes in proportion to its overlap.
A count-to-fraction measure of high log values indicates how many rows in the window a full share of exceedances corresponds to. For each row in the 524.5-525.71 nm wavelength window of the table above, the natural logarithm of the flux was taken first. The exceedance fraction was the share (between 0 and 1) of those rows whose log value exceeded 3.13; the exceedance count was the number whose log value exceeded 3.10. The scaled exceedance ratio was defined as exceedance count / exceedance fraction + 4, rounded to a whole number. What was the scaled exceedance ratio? 24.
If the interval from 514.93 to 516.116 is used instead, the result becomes 18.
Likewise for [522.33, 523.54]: 21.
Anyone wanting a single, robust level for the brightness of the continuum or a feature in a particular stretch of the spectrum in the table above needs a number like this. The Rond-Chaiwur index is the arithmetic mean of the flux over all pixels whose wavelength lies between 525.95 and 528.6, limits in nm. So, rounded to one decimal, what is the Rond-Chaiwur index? 21.5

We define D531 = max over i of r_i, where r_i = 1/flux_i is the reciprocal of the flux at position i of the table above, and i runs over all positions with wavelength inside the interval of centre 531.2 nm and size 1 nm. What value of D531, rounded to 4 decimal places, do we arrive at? 0.0465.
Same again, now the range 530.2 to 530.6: 0.0444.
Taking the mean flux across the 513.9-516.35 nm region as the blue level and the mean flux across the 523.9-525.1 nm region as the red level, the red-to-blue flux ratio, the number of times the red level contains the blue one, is 1.02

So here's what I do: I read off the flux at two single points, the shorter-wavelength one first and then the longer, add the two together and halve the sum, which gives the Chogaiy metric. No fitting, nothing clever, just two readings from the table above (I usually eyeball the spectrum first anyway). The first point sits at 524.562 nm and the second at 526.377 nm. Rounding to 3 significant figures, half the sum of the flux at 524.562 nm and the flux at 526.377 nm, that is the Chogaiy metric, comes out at 22.7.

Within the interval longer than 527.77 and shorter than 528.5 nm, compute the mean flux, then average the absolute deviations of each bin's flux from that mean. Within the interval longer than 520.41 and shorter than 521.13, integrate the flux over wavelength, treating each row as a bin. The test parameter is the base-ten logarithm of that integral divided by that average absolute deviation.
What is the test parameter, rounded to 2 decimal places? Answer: 1.27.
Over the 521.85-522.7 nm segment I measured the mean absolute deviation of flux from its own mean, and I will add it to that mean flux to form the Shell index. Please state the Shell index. 23.8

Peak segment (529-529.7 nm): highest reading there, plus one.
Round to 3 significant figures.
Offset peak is 26.7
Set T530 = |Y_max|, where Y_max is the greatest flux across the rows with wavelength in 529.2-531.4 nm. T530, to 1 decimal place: 24.8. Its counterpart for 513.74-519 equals 27.4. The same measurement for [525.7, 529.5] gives 25.7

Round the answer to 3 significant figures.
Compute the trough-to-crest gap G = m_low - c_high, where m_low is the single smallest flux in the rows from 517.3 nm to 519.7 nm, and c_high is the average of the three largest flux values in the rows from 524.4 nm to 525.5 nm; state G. -11.7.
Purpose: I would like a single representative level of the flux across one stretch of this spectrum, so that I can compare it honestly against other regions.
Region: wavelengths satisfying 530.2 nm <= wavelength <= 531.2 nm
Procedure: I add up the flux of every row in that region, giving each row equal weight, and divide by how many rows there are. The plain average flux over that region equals 23.3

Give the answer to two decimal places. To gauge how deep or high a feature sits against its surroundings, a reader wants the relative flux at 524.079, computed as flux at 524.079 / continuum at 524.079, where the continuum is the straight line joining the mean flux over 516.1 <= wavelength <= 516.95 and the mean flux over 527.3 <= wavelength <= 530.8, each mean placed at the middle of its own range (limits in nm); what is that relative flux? 1.00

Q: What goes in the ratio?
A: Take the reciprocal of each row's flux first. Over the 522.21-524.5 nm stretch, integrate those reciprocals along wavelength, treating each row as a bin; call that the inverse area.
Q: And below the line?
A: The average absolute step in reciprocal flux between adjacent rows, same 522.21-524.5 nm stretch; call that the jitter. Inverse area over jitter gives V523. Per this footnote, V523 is 30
